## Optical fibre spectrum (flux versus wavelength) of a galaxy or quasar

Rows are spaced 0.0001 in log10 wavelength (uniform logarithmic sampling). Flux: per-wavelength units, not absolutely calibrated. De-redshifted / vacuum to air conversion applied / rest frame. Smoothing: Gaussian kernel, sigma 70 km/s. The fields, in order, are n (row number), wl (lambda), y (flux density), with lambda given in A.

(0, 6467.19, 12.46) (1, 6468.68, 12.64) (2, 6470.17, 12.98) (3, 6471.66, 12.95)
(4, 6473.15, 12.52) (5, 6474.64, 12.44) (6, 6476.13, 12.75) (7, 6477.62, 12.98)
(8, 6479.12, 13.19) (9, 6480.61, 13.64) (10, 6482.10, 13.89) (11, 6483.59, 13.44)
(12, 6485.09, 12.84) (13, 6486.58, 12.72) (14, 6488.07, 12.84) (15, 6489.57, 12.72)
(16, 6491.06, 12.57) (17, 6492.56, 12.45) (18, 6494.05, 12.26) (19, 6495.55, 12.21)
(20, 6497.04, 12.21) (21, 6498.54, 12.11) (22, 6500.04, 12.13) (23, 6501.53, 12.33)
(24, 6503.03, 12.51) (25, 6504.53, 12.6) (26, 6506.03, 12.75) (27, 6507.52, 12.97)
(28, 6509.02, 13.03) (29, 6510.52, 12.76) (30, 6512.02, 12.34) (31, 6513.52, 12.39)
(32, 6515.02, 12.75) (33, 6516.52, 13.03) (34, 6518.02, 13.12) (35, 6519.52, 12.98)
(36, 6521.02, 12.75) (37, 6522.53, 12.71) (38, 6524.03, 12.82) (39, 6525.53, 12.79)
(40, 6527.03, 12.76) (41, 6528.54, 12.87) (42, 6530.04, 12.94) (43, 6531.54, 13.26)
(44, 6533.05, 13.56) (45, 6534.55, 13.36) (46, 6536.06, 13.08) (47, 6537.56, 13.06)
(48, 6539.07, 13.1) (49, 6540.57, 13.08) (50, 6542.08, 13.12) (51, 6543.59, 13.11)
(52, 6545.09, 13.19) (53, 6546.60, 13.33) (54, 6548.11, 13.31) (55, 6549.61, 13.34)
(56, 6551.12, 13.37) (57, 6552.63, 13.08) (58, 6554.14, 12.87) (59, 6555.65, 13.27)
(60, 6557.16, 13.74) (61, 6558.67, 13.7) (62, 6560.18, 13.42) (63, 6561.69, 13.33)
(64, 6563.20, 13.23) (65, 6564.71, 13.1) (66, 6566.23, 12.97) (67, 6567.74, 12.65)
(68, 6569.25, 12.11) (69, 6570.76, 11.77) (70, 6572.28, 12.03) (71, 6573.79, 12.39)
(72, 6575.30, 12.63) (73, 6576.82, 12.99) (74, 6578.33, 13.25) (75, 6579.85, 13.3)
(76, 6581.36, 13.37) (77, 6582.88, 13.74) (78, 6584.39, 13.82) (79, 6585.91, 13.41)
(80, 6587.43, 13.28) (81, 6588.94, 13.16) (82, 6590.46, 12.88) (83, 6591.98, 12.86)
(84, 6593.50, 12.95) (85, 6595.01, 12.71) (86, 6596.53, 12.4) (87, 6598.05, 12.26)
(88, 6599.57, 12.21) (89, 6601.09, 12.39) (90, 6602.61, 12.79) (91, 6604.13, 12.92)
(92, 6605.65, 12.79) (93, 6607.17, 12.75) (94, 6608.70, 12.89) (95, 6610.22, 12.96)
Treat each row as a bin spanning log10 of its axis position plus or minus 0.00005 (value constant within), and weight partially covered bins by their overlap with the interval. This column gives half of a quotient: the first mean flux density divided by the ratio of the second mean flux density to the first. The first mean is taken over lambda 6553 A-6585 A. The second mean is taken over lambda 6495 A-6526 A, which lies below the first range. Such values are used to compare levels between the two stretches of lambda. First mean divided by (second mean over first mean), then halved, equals 6.72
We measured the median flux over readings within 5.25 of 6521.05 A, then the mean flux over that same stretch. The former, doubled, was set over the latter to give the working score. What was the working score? 1.990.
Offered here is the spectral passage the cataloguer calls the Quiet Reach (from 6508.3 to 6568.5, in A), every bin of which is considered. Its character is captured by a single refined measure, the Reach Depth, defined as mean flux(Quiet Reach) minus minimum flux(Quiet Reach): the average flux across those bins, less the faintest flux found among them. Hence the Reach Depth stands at 0.73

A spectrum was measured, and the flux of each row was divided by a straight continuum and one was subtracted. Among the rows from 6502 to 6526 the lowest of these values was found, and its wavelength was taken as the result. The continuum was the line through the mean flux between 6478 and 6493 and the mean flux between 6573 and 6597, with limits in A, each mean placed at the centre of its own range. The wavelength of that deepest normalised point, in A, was 6512.02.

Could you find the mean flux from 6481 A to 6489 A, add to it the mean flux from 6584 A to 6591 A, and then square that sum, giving 700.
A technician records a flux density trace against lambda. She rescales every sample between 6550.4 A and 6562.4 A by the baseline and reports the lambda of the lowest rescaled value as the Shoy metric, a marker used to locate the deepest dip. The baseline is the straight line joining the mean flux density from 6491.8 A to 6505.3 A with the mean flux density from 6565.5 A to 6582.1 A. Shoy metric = 6554.14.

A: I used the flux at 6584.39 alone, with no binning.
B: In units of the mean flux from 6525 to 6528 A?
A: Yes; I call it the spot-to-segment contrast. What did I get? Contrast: 1.08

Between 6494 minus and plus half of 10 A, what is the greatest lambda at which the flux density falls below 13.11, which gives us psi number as 6498.54 A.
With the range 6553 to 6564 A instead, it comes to 6554.14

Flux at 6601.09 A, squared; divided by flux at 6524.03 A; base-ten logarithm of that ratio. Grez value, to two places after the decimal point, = 1.08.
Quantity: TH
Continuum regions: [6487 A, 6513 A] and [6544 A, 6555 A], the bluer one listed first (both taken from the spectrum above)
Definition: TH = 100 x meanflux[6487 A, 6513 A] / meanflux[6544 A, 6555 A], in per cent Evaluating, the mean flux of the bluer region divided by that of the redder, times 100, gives 94.7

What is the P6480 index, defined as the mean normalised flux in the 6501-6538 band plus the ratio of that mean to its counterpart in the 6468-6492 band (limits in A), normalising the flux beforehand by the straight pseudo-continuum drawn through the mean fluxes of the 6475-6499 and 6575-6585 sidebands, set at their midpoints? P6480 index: 1.97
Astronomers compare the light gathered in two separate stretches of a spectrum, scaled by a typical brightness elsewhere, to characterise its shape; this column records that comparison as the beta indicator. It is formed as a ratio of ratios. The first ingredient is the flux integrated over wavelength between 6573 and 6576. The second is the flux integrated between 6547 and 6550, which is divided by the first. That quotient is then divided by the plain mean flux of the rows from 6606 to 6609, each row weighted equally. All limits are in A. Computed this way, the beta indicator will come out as 0.083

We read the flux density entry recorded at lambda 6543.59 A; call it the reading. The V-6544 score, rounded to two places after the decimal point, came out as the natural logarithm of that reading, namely 2.57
